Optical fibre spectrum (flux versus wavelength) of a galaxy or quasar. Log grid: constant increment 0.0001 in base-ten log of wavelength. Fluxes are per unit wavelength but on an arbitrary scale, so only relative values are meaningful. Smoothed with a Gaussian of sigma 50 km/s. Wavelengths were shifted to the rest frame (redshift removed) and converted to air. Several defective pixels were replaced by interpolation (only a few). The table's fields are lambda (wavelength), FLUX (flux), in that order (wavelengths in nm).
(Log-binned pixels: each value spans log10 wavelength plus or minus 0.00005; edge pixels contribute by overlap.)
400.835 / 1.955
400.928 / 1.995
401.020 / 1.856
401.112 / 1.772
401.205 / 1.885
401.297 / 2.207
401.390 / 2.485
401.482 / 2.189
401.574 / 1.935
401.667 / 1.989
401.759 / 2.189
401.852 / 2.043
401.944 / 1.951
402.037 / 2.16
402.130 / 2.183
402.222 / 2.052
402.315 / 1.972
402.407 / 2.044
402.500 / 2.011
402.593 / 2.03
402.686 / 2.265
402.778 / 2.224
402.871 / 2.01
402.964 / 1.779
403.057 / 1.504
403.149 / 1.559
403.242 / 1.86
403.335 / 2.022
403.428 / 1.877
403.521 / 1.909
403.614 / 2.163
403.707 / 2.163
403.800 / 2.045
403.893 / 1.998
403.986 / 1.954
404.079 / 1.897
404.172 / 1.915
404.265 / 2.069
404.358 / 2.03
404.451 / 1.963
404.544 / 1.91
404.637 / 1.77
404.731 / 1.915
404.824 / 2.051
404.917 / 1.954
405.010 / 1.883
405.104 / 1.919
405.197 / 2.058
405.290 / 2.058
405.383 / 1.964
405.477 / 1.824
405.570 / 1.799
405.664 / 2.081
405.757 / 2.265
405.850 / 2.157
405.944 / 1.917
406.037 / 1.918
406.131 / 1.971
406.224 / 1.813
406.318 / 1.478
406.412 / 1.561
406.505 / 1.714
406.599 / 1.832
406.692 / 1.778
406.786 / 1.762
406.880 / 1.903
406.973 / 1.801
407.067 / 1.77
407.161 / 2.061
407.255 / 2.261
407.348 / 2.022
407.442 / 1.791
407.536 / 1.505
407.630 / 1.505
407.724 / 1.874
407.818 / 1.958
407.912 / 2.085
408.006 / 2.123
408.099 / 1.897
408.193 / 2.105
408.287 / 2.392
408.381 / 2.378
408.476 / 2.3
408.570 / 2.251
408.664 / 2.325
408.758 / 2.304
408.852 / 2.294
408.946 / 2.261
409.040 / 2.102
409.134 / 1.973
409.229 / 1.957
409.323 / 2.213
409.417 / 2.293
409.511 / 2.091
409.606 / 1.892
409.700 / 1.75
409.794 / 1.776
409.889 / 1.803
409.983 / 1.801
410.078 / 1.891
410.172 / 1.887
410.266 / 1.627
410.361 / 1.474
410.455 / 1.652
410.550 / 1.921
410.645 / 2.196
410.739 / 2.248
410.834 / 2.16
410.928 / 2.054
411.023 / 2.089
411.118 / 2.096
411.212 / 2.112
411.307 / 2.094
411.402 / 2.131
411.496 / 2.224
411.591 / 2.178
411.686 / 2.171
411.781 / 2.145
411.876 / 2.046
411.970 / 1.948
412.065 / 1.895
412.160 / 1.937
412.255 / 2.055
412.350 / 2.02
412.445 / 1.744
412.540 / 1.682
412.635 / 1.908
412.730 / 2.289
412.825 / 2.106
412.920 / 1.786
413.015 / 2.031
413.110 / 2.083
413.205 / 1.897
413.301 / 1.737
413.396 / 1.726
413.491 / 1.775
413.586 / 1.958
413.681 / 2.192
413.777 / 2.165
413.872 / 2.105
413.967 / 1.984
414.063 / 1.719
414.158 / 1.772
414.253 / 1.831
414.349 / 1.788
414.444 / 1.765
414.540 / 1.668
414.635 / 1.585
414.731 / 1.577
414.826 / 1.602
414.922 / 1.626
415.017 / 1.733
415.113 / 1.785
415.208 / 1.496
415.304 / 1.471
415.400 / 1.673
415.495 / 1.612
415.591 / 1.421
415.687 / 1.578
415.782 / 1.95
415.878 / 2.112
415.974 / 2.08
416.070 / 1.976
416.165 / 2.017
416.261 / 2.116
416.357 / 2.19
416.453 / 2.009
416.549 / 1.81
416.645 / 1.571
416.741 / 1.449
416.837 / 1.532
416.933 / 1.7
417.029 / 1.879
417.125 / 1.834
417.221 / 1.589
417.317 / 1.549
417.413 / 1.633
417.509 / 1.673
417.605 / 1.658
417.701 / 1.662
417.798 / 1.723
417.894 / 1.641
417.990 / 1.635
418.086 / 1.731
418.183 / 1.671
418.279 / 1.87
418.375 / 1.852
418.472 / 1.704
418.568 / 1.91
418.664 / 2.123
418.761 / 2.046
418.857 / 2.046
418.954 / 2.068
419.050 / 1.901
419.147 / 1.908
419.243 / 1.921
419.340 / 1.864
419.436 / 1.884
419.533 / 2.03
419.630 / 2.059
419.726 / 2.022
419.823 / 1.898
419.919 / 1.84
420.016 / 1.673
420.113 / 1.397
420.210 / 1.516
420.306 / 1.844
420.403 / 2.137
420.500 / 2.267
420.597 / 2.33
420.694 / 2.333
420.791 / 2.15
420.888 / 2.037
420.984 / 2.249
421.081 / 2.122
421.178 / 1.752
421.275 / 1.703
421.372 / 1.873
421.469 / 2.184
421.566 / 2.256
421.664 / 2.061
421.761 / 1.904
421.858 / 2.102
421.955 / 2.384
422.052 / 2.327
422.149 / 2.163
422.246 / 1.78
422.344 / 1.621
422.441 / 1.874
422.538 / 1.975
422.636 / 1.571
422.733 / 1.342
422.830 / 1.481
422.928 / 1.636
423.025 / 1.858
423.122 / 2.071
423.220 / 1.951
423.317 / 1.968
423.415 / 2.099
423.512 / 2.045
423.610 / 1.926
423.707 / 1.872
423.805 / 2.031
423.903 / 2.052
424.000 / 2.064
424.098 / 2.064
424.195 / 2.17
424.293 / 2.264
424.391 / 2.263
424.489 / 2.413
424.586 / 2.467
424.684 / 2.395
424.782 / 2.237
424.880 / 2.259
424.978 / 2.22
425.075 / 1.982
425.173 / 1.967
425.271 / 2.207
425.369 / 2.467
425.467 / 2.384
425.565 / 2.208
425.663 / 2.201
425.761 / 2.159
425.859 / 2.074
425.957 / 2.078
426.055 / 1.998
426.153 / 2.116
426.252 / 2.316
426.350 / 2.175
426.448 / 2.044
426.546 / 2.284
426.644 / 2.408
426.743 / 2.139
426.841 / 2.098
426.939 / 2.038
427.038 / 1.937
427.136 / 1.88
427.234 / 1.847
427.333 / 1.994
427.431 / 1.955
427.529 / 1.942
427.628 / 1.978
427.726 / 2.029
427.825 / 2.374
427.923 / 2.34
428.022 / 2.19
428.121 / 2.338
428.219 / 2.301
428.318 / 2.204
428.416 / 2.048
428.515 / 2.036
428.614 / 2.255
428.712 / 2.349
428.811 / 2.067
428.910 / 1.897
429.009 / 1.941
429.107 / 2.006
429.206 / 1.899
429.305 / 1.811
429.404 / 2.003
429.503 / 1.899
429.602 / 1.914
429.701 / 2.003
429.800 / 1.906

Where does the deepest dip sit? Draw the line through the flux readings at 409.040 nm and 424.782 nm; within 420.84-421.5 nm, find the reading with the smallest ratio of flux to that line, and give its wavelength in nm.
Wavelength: 421.275 nm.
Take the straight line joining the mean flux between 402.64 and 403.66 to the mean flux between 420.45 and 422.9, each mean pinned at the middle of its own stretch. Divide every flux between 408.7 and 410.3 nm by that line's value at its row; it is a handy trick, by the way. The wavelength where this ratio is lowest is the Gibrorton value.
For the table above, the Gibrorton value 410.266 nm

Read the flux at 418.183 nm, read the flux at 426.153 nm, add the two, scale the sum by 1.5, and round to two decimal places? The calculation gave 5.68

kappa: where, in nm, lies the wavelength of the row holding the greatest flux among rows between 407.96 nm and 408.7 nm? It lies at 408.287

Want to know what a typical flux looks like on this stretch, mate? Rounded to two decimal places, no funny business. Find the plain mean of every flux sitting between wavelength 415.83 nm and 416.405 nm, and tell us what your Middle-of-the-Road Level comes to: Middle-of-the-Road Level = 2.08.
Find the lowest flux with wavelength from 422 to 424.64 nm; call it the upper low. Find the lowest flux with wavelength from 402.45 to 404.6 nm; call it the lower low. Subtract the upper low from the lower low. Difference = 0.16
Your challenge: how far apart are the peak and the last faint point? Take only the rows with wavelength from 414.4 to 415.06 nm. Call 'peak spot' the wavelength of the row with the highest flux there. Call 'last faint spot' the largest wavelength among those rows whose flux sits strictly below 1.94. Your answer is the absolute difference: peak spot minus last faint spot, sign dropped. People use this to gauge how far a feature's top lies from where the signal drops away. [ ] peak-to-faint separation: 0.57 nm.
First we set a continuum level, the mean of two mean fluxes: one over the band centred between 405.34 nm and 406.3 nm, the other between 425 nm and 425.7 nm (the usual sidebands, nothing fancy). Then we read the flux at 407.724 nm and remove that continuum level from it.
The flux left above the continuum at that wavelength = -0.2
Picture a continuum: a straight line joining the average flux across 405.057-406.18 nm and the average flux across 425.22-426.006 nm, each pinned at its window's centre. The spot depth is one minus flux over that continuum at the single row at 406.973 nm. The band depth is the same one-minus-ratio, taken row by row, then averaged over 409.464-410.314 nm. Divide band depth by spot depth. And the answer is 0.98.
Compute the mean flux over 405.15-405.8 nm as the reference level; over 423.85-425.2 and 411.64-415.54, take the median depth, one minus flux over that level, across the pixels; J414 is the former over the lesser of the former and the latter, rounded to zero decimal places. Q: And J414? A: 1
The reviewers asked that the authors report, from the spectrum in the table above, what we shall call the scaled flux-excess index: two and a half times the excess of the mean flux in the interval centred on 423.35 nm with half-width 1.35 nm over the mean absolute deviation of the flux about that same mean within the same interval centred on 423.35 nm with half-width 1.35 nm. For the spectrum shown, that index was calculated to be 4.4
